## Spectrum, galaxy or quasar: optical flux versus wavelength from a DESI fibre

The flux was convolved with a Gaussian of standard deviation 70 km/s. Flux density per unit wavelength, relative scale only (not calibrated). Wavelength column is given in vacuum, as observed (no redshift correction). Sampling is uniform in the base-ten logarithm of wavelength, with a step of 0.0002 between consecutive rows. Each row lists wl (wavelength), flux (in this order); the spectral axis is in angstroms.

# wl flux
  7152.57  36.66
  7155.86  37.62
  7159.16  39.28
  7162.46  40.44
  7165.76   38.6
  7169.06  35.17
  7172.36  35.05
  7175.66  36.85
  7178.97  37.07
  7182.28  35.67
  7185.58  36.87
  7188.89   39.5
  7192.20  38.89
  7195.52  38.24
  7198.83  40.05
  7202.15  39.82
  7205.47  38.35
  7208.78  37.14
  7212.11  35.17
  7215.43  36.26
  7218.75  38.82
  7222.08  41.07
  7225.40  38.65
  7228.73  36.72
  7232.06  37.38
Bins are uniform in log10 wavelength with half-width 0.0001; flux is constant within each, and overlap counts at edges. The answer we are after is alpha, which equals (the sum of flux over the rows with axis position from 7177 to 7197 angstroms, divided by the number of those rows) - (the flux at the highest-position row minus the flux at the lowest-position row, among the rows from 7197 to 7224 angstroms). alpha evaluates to 36.7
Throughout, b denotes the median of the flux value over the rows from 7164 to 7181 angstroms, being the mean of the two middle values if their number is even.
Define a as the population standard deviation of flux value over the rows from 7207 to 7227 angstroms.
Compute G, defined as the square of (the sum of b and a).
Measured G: 1503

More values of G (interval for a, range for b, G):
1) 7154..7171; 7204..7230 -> 1562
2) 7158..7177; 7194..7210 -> 1631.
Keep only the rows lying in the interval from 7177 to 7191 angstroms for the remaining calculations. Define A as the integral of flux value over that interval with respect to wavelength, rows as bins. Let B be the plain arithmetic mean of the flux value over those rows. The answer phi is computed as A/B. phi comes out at 14.02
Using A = 522.6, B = 37.3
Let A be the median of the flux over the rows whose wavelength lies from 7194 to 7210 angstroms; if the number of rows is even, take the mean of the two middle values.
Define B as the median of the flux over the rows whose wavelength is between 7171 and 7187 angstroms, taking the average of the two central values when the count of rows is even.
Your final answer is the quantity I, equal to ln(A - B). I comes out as 0.41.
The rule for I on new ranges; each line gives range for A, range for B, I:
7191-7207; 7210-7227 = -1.43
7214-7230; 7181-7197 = -0.89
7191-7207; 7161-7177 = 0.71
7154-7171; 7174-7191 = 0.55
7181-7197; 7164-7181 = 0.33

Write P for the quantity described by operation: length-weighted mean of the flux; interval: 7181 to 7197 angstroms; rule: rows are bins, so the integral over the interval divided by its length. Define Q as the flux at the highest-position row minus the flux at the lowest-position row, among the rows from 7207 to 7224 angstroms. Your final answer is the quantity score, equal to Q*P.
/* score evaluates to 149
